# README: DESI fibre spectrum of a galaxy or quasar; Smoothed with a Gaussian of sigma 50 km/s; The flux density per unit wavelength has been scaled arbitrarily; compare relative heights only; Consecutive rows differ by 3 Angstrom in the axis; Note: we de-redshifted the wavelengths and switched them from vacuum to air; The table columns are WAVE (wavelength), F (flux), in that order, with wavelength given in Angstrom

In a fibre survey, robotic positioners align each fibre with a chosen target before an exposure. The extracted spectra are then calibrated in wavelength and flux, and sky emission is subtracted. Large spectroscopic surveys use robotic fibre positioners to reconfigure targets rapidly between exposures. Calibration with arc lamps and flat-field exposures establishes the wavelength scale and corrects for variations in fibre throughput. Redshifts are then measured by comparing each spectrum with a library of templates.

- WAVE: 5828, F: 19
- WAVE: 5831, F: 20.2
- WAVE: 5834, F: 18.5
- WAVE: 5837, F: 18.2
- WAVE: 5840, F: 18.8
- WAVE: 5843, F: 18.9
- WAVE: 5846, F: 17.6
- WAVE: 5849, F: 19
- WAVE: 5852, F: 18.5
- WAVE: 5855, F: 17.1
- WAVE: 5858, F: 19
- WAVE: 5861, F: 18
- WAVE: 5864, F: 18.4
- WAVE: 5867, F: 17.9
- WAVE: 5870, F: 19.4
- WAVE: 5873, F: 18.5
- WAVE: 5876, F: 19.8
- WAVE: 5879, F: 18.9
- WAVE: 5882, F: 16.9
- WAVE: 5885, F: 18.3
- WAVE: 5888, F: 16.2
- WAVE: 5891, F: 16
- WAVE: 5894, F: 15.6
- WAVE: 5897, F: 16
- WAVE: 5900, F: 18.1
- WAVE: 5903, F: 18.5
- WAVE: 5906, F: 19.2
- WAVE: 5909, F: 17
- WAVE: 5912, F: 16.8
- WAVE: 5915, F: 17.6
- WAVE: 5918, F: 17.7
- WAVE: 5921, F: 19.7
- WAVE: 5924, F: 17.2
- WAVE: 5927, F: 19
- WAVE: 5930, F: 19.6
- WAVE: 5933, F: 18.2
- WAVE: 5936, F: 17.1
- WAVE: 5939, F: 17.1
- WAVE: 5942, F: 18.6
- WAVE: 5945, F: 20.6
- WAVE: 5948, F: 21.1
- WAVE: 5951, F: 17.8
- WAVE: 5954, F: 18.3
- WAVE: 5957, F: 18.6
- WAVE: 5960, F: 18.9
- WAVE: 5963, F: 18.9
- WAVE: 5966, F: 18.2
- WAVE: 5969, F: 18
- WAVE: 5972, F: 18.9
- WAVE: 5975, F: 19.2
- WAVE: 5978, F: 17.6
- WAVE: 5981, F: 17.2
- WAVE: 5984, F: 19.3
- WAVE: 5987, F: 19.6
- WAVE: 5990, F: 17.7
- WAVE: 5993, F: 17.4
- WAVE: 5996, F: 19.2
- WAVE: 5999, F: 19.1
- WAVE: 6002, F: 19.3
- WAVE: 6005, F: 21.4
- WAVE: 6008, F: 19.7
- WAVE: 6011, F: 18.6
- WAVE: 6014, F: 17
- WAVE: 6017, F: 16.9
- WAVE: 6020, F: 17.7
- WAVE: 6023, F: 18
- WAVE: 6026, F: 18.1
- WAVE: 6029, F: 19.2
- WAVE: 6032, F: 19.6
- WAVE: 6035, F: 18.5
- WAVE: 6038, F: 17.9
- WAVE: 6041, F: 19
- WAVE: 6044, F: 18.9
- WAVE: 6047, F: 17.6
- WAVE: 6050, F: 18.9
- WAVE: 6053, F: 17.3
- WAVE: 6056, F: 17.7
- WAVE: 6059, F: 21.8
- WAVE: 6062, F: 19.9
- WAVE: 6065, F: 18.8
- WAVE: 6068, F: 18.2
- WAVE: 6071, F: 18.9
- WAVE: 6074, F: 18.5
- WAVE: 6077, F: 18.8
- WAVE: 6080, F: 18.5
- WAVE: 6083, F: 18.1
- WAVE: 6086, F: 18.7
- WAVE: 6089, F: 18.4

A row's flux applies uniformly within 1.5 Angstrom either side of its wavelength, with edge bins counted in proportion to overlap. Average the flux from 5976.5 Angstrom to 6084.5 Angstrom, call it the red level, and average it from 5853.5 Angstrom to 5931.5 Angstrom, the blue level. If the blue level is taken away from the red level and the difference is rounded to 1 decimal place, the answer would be 0.7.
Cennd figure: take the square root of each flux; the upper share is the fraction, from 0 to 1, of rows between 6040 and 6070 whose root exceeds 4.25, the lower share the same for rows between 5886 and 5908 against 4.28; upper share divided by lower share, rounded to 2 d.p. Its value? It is 2.45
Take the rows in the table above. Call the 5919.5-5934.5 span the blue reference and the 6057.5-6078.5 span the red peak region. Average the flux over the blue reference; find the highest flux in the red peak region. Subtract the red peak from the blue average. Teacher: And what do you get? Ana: -3.1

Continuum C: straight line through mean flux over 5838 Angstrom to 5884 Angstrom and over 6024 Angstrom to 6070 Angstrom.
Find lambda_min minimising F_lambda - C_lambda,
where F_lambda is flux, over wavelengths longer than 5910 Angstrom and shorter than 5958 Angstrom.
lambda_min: 5912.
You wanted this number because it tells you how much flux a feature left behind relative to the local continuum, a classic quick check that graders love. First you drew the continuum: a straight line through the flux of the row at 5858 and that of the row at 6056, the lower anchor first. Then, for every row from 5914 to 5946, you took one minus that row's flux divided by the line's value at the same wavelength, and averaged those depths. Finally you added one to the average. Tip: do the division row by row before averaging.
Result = 1.01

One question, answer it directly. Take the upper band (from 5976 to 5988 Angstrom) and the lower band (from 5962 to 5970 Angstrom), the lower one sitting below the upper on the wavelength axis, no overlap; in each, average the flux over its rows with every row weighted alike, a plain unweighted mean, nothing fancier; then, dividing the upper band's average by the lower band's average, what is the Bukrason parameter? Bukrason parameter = 1.003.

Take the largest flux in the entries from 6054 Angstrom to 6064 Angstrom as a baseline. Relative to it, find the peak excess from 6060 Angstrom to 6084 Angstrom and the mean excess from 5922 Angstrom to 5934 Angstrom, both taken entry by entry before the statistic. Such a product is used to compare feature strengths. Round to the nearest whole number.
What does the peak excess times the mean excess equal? 6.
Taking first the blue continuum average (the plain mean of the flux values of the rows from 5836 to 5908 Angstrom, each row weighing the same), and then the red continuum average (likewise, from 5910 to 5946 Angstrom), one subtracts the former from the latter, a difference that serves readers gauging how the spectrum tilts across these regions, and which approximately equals 0.2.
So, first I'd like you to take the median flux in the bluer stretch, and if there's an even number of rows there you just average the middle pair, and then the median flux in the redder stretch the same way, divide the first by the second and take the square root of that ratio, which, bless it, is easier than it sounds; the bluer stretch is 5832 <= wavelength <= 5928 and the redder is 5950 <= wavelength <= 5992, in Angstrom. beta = 0.995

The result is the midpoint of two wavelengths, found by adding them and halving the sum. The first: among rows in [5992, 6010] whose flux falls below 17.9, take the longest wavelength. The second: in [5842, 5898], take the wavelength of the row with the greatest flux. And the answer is 5934.5 Angstrom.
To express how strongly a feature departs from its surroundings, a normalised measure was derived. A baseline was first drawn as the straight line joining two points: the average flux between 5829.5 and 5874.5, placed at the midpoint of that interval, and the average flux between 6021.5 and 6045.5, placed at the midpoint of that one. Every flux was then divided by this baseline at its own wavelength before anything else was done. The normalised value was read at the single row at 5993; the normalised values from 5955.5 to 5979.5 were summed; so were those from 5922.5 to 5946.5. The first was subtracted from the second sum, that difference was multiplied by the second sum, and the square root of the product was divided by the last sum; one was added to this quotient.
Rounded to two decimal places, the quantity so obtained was 1.94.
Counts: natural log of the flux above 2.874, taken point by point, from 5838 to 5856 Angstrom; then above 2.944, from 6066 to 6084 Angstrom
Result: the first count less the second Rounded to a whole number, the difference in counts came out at 4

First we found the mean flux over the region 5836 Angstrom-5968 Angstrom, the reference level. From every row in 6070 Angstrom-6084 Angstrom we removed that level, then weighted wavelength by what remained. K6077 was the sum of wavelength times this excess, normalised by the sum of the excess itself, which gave 6074.3 Angstrom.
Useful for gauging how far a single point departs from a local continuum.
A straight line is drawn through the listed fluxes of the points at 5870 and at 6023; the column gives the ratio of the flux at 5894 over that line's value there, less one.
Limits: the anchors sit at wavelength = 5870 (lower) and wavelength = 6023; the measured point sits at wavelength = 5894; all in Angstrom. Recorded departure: -0.19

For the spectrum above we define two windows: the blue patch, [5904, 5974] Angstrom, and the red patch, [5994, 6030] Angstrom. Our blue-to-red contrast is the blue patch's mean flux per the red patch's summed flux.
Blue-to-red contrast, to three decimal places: 0.082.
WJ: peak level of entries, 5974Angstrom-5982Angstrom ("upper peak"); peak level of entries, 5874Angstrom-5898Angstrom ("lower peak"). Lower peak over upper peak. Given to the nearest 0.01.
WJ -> 1.03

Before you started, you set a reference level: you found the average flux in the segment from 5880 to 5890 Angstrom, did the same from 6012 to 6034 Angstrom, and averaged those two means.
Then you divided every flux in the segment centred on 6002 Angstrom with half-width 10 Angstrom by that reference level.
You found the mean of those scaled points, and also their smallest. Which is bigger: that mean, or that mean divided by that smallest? 1.11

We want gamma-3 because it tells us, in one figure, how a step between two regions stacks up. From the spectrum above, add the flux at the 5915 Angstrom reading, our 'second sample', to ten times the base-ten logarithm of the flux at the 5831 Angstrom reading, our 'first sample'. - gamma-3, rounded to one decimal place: 30.7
